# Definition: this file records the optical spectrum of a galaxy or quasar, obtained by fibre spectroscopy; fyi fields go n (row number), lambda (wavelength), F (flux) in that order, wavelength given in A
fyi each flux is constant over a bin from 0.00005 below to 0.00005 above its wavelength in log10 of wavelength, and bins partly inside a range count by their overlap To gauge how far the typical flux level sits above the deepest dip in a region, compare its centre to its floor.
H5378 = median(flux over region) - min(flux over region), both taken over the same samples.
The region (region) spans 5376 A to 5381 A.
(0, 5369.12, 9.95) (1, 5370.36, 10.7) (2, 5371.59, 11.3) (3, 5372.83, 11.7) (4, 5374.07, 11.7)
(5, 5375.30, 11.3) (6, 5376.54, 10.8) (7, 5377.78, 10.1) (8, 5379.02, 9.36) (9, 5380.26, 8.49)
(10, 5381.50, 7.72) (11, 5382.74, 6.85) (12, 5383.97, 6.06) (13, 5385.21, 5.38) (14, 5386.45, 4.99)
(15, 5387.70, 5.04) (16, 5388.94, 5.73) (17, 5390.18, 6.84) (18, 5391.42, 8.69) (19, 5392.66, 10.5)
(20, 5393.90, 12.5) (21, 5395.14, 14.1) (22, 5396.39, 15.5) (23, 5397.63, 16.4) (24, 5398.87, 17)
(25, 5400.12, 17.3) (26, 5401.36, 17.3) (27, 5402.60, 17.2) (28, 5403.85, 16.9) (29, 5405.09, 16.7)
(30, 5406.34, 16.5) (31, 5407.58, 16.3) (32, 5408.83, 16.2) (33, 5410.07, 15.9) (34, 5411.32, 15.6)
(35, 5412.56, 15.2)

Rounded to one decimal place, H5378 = 1.2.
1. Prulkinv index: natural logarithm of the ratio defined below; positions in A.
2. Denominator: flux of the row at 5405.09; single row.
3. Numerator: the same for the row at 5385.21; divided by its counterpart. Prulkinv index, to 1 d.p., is -1.1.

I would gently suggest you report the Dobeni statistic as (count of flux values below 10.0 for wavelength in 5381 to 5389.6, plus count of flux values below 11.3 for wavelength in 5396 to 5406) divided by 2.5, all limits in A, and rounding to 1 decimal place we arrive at 2.8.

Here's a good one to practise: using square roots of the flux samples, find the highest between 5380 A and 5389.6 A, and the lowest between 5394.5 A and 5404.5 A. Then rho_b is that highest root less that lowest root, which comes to -0.84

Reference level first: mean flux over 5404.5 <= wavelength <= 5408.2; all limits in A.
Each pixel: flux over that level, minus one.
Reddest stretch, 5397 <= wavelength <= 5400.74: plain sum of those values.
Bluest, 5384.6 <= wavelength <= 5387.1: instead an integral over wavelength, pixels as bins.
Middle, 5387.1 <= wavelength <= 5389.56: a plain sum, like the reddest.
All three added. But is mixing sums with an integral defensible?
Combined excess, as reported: -2.98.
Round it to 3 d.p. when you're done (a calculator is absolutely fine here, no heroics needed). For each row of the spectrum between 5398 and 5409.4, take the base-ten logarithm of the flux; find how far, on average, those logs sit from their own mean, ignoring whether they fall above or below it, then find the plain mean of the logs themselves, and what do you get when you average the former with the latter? 0.617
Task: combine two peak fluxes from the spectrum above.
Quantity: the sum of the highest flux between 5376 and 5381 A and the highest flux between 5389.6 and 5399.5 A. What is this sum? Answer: 27.8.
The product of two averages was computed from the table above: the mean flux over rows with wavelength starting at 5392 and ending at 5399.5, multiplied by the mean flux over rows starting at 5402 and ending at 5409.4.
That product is 238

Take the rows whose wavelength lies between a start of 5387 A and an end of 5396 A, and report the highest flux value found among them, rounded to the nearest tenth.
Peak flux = 14.1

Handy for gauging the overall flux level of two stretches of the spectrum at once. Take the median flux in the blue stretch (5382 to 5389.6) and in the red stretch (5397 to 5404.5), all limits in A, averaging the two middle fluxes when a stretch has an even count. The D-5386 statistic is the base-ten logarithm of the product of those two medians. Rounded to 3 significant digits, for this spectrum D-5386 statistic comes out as 1.98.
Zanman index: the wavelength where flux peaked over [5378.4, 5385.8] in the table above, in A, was 5379.02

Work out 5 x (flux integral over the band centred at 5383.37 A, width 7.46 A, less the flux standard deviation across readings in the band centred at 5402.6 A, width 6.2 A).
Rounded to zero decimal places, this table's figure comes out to 244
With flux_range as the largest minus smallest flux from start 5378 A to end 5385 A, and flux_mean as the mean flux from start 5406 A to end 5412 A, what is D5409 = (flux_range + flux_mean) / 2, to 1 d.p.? 9.7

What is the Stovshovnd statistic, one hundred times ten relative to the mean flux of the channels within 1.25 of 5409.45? 62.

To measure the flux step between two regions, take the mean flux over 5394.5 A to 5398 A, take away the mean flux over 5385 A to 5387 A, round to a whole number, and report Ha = 10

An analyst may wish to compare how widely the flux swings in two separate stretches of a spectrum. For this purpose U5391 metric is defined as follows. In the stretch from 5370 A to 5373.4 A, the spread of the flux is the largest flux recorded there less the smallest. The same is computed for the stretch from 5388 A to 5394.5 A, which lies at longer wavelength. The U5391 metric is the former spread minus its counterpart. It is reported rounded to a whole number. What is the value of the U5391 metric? -6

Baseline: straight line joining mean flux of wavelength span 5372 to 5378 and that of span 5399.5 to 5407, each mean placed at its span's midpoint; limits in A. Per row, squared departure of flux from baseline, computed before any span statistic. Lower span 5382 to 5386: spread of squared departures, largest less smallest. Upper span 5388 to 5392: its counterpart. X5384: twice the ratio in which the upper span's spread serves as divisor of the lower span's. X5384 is 2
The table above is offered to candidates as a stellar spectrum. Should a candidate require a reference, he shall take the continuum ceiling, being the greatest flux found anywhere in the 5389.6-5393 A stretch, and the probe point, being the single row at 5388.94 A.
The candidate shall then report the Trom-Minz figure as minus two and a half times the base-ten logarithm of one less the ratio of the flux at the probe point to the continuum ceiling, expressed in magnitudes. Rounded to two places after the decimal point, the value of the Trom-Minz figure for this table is 0.86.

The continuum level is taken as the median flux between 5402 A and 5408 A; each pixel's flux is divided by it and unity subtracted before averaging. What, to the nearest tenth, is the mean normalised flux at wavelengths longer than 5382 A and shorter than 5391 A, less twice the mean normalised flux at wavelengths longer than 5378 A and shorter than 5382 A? 0.3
